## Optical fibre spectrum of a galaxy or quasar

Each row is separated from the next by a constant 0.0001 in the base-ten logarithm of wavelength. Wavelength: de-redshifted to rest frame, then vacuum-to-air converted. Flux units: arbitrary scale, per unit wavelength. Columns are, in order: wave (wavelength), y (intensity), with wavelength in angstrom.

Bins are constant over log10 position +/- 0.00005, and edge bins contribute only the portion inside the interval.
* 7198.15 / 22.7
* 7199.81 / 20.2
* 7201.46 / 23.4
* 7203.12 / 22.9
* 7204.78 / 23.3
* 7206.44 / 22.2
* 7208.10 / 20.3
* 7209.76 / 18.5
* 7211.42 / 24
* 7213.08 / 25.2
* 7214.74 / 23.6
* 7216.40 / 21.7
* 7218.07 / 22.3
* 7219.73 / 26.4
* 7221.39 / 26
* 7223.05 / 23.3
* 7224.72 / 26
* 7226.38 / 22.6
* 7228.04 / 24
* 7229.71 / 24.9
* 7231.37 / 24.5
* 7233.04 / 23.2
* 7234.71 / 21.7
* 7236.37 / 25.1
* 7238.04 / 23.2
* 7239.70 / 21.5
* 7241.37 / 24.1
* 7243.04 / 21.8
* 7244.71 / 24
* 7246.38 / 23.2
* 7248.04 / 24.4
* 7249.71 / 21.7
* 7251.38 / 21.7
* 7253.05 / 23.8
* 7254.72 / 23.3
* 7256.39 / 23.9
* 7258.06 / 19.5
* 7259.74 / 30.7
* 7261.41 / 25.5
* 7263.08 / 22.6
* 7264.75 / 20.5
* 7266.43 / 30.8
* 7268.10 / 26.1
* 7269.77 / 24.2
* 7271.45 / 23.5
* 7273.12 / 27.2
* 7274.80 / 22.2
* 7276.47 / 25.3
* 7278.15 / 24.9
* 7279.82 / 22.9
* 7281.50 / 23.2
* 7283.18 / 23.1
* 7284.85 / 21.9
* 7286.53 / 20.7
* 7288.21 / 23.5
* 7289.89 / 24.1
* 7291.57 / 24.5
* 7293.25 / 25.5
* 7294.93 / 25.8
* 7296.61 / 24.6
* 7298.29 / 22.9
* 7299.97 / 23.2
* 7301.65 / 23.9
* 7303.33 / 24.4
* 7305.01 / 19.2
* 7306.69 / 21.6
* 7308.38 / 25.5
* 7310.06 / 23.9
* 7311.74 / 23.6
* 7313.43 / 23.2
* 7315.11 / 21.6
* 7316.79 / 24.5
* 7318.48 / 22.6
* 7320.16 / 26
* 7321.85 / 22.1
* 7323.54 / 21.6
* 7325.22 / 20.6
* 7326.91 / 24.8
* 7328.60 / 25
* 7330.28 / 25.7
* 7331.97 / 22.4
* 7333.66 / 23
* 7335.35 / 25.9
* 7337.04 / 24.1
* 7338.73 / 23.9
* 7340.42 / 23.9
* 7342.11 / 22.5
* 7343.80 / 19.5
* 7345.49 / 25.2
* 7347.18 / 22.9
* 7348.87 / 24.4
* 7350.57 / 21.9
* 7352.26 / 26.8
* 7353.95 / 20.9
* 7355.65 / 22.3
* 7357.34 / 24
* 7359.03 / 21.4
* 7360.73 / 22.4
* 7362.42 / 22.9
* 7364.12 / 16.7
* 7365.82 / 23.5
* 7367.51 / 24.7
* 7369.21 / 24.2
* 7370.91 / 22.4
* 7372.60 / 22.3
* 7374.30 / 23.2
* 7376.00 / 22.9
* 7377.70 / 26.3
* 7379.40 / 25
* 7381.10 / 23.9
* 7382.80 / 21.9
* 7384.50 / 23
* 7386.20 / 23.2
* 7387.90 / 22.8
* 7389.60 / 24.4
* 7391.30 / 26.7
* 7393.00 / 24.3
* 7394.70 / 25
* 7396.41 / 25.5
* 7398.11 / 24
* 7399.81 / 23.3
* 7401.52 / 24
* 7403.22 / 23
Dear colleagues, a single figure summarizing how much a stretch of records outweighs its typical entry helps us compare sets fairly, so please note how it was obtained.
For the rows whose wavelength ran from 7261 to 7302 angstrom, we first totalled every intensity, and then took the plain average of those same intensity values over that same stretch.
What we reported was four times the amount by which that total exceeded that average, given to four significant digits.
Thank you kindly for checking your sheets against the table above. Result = 2314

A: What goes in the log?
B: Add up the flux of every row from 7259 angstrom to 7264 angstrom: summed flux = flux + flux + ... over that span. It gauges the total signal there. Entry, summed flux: 79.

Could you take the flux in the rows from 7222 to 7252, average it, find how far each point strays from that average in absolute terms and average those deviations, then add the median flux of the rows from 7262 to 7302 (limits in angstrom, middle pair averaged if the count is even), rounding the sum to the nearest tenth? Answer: 24.8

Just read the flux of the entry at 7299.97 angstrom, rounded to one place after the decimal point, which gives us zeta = 23.2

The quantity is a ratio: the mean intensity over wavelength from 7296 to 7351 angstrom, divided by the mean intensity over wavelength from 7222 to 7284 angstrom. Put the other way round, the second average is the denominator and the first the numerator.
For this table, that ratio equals 0.977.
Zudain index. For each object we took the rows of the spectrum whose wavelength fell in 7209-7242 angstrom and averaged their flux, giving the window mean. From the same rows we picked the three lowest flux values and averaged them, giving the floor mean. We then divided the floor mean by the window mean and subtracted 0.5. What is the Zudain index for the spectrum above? 0.372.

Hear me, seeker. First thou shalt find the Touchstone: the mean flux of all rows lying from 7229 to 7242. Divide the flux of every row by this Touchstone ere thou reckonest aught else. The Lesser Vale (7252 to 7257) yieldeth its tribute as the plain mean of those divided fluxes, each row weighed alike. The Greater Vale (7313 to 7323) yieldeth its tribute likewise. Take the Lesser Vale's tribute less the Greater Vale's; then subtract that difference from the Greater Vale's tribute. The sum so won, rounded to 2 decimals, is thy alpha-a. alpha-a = 0.98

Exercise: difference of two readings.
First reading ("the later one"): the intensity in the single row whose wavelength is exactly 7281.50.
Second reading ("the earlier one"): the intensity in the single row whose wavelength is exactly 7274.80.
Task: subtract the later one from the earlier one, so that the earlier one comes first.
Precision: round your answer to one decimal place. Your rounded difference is -1.0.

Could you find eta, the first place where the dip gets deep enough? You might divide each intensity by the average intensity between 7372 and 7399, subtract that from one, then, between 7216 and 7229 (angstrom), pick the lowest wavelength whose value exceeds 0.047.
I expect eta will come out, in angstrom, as 7216.40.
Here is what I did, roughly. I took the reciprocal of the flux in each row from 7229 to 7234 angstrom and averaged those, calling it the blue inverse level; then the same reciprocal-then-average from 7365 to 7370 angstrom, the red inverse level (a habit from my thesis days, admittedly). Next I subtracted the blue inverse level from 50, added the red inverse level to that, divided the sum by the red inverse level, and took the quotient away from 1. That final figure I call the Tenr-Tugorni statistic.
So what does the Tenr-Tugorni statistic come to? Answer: -1205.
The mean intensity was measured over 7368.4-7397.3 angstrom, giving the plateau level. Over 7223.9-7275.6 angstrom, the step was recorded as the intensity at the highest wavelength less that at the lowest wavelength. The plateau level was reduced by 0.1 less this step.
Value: 20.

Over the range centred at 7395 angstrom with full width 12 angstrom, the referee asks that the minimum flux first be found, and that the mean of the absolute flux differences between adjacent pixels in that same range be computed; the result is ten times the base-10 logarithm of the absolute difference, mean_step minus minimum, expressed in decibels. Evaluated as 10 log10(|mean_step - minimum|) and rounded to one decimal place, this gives 13.4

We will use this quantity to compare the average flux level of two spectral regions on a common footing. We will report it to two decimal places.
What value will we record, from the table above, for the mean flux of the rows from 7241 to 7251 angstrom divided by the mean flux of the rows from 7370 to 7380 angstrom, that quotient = 0.98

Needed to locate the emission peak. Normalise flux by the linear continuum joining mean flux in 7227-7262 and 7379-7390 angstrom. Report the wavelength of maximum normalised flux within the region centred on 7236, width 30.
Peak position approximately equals 7224.72 angstrom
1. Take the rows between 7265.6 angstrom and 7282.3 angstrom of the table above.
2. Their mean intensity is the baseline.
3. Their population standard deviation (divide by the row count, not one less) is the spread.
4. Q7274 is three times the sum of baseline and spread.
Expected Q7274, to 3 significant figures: 82.3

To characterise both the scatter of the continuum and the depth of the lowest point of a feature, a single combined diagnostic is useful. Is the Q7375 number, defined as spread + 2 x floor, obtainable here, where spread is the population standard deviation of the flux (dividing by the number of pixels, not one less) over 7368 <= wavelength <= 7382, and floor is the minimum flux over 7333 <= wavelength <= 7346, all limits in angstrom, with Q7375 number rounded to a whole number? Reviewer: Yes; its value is 40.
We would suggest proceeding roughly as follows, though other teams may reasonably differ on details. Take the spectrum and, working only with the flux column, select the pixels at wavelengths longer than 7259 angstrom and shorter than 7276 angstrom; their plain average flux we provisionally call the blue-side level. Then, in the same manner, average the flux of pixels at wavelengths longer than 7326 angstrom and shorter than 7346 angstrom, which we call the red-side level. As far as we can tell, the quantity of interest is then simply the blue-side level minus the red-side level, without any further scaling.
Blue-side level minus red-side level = 1.5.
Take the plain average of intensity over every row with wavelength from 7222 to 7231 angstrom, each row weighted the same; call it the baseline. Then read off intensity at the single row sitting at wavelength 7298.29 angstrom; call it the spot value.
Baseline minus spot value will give 1.3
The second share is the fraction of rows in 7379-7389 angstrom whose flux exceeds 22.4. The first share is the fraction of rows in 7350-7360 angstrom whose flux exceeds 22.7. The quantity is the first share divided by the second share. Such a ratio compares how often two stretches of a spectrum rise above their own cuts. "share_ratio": 0.40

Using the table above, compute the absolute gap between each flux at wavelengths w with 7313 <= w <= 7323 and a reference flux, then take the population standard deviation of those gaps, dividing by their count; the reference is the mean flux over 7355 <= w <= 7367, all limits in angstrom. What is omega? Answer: 1.4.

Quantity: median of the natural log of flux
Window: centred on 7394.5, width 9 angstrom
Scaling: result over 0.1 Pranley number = 32.19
